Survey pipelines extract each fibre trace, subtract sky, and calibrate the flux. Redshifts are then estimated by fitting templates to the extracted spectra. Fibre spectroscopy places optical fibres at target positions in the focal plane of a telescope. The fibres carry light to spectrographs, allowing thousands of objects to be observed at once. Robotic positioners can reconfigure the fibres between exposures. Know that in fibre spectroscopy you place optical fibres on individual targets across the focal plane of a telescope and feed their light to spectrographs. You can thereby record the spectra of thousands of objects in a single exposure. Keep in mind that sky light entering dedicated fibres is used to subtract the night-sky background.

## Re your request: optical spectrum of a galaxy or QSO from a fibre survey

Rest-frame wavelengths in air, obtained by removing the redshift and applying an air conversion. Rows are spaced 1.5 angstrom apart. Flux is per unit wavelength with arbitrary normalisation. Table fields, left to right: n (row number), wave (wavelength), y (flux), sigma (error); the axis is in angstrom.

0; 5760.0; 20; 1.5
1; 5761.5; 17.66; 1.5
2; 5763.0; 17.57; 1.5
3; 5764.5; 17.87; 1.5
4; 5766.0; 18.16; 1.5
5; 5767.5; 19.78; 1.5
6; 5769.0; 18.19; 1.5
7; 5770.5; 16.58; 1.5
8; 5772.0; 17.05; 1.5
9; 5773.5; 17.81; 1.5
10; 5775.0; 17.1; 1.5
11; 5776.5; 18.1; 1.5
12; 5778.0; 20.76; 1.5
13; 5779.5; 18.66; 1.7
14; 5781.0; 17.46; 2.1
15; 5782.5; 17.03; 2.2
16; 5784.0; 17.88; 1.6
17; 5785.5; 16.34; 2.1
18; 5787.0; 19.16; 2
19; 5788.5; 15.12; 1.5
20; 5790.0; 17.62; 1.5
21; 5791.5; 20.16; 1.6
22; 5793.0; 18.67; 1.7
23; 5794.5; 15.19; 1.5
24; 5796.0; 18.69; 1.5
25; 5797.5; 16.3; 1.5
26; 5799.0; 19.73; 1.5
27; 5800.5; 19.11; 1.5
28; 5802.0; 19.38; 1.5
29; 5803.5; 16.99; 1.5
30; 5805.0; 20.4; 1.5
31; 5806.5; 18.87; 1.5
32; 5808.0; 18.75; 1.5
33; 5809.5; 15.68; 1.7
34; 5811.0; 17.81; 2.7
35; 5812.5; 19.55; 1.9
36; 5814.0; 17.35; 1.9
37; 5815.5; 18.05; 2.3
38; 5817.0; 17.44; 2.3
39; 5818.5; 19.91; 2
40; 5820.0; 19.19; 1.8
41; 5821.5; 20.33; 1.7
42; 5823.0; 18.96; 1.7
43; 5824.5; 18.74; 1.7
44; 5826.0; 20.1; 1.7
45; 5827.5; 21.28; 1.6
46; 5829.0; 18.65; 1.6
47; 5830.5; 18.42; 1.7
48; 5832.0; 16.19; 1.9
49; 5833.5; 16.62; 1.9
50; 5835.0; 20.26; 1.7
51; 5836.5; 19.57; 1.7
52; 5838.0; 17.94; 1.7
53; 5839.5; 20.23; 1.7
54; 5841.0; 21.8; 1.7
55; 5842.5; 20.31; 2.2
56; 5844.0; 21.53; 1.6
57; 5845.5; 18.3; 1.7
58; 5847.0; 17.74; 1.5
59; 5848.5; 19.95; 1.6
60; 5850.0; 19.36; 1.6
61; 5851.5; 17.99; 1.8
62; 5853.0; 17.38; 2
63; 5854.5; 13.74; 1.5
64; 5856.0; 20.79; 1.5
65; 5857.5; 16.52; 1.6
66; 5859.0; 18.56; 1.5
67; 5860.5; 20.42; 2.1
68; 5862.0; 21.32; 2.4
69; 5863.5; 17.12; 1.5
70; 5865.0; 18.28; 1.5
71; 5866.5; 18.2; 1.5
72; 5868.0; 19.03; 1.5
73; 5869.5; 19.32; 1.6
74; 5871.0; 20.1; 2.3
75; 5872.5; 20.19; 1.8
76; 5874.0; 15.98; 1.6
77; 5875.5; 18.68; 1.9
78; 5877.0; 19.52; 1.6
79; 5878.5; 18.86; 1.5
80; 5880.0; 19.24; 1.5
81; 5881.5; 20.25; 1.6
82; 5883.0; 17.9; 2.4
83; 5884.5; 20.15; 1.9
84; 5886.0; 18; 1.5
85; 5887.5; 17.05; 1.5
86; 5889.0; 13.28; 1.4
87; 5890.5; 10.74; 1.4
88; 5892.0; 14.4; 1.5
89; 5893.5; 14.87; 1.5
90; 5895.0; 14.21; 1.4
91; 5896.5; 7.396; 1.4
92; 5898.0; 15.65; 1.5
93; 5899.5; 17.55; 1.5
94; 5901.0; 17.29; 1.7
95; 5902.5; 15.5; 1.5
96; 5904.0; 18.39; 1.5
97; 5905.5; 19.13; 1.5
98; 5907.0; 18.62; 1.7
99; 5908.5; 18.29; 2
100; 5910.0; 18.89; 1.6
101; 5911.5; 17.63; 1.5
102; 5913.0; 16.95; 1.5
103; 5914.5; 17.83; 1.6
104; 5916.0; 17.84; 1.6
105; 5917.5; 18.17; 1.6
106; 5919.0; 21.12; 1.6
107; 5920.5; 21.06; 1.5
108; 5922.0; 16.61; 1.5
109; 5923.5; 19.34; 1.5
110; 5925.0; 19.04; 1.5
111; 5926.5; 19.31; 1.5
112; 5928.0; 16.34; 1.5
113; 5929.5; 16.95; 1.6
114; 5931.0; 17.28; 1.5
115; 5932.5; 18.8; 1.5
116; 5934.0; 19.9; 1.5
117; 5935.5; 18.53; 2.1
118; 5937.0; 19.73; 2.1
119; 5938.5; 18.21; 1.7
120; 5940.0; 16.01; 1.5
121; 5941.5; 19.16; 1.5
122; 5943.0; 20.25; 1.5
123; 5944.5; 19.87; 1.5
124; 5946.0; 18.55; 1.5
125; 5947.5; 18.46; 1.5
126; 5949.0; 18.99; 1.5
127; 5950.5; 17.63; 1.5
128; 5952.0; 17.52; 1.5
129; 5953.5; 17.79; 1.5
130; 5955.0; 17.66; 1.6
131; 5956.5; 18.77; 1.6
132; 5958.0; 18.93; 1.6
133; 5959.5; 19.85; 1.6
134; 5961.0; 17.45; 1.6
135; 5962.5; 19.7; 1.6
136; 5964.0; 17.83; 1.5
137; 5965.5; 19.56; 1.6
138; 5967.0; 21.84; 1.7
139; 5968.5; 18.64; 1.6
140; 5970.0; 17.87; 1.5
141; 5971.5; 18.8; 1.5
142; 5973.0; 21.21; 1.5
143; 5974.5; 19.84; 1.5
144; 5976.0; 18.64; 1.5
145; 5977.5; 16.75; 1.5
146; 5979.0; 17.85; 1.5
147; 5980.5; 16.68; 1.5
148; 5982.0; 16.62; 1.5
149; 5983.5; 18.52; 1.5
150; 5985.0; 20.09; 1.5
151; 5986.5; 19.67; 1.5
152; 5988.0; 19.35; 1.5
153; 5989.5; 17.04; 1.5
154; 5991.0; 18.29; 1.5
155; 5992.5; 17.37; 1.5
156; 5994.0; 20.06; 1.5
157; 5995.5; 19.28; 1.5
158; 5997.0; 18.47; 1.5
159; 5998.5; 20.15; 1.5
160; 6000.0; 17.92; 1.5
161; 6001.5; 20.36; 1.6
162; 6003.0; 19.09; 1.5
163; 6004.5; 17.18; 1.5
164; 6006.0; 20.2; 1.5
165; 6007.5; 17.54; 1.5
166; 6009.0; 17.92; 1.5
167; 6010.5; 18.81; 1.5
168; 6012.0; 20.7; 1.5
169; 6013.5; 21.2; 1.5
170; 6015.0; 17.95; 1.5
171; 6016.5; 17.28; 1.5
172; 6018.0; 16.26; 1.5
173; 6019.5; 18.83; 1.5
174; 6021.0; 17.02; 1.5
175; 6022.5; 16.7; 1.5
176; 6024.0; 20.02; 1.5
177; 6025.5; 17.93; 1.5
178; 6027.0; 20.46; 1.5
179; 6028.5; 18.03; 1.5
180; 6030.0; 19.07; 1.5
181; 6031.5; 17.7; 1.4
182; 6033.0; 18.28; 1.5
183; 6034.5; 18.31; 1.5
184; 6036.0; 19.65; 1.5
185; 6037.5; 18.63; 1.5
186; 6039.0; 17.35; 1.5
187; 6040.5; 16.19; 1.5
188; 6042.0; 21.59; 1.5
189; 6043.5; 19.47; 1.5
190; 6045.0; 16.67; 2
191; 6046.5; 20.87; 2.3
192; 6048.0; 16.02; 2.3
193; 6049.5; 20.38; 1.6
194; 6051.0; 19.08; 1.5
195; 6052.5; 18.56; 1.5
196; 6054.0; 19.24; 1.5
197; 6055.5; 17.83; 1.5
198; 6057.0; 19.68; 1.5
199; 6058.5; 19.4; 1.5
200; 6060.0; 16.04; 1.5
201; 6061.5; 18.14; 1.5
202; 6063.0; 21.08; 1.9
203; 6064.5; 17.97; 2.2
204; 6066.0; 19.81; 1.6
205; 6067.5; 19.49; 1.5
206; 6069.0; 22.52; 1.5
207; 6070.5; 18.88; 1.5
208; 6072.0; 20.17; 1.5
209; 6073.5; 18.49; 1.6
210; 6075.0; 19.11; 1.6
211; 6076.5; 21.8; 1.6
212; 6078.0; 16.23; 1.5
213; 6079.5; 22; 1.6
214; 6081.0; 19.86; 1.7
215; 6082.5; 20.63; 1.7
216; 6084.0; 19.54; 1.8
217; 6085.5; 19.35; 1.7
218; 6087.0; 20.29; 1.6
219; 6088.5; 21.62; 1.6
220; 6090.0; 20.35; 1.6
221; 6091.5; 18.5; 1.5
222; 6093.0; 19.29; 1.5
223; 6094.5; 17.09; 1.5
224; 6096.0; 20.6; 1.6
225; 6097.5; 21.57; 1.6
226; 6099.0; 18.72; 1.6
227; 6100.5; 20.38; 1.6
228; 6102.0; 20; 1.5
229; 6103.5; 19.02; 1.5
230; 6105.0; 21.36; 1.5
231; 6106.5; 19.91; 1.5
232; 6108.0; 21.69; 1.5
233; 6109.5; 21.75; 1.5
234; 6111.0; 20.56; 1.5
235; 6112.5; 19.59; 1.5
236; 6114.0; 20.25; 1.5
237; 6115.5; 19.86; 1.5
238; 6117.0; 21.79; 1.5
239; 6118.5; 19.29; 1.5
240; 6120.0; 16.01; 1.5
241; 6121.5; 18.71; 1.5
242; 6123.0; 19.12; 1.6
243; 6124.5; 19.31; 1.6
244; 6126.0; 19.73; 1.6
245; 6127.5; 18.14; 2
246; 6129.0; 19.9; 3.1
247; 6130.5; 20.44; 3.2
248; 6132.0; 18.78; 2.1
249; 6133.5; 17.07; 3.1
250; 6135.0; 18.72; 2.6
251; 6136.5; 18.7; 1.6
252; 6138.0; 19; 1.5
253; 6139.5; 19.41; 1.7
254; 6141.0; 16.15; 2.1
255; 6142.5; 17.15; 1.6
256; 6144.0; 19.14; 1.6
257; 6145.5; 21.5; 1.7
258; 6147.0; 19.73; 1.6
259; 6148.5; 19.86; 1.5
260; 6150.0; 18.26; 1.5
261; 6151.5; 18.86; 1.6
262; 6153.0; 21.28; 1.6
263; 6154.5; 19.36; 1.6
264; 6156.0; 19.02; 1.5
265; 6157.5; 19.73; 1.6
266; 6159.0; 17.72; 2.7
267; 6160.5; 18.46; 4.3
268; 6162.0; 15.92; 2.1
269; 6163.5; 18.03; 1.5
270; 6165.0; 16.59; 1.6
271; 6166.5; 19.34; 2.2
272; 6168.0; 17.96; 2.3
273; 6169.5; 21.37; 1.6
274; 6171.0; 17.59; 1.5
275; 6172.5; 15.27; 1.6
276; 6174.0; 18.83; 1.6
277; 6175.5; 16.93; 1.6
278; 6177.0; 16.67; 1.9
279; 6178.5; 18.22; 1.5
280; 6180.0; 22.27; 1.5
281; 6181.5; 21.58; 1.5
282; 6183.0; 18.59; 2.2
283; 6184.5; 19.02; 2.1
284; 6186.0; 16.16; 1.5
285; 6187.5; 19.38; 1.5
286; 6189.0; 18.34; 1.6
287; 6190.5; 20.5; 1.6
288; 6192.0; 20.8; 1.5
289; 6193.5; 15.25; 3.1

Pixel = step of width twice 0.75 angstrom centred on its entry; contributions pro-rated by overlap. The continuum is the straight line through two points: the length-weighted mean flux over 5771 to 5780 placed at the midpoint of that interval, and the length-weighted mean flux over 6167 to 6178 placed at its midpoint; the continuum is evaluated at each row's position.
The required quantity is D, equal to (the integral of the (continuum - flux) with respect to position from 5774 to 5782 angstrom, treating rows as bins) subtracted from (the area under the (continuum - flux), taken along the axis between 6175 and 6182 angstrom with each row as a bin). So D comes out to -8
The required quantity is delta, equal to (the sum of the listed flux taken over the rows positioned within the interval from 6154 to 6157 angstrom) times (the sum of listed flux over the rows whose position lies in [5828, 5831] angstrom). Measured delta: 1423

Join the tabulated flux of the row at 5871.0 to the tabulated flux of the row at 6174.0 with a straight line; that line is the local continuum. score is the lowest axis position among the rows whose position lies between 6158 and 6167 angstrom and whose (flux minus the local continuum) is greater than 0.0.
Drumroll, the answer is 6166.5 angstrom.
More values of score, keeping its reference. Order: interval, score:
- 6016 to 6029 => 6024.0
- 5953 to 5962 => 5959.5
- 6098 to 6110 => 6100.5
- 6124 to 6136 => 6124.5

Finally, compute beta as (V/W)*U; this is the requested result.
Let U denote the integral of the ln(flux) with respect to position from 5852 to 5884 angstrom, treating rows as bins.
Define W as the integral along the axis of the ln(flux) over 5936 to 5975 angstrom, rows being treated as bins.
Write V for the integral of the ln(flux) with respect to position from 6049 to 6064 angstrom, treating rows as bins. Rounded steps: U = 93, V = 44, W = 114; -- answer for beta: 36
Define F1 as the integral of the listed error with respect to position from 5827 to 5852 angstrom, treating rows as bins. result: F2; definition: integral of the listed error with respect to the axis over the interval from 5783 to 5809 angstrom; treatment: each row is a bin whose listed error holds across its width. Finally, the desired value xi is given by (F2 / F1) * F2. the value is 40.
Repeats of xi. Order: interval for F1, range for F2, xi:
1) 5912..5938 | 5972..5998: 37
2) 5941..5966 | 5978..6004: 40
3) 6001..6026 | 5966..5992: 41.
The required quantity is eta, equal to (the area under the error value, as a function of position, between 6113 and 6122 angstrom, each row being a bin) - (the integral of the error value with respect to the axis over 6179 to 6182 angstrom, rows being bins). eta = 9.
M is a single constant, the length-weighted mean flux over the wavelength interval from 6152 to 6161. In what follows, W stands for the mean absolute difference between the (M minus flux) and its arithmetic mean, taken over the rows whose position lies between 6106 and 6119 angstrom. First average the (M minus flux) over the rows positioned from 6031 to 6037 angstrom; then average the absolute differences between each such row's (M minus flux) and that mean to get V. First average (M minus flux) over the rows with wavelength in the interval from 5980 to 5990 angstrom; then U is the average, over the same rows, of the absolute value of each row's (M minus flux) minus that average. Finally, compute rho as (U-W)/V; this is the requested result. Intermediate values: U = 1.3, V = 0.6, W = 0.82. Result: 0.80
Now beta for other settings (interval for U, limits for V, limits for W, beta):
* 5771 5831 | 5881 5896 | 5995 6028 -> 74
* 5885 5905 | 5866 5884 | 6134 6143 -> 109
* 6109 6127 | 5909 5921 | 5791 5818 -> 24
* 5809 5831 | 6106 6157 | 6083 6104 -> 155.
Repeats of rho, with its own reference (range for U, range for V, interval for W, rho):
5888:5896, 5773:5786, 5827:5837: -0.27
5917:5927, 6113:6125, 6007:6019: -0.22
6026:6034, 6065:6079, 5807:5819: -0.12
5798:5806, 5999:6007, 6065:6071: -0.28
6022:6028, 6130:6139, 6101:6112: 0.99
